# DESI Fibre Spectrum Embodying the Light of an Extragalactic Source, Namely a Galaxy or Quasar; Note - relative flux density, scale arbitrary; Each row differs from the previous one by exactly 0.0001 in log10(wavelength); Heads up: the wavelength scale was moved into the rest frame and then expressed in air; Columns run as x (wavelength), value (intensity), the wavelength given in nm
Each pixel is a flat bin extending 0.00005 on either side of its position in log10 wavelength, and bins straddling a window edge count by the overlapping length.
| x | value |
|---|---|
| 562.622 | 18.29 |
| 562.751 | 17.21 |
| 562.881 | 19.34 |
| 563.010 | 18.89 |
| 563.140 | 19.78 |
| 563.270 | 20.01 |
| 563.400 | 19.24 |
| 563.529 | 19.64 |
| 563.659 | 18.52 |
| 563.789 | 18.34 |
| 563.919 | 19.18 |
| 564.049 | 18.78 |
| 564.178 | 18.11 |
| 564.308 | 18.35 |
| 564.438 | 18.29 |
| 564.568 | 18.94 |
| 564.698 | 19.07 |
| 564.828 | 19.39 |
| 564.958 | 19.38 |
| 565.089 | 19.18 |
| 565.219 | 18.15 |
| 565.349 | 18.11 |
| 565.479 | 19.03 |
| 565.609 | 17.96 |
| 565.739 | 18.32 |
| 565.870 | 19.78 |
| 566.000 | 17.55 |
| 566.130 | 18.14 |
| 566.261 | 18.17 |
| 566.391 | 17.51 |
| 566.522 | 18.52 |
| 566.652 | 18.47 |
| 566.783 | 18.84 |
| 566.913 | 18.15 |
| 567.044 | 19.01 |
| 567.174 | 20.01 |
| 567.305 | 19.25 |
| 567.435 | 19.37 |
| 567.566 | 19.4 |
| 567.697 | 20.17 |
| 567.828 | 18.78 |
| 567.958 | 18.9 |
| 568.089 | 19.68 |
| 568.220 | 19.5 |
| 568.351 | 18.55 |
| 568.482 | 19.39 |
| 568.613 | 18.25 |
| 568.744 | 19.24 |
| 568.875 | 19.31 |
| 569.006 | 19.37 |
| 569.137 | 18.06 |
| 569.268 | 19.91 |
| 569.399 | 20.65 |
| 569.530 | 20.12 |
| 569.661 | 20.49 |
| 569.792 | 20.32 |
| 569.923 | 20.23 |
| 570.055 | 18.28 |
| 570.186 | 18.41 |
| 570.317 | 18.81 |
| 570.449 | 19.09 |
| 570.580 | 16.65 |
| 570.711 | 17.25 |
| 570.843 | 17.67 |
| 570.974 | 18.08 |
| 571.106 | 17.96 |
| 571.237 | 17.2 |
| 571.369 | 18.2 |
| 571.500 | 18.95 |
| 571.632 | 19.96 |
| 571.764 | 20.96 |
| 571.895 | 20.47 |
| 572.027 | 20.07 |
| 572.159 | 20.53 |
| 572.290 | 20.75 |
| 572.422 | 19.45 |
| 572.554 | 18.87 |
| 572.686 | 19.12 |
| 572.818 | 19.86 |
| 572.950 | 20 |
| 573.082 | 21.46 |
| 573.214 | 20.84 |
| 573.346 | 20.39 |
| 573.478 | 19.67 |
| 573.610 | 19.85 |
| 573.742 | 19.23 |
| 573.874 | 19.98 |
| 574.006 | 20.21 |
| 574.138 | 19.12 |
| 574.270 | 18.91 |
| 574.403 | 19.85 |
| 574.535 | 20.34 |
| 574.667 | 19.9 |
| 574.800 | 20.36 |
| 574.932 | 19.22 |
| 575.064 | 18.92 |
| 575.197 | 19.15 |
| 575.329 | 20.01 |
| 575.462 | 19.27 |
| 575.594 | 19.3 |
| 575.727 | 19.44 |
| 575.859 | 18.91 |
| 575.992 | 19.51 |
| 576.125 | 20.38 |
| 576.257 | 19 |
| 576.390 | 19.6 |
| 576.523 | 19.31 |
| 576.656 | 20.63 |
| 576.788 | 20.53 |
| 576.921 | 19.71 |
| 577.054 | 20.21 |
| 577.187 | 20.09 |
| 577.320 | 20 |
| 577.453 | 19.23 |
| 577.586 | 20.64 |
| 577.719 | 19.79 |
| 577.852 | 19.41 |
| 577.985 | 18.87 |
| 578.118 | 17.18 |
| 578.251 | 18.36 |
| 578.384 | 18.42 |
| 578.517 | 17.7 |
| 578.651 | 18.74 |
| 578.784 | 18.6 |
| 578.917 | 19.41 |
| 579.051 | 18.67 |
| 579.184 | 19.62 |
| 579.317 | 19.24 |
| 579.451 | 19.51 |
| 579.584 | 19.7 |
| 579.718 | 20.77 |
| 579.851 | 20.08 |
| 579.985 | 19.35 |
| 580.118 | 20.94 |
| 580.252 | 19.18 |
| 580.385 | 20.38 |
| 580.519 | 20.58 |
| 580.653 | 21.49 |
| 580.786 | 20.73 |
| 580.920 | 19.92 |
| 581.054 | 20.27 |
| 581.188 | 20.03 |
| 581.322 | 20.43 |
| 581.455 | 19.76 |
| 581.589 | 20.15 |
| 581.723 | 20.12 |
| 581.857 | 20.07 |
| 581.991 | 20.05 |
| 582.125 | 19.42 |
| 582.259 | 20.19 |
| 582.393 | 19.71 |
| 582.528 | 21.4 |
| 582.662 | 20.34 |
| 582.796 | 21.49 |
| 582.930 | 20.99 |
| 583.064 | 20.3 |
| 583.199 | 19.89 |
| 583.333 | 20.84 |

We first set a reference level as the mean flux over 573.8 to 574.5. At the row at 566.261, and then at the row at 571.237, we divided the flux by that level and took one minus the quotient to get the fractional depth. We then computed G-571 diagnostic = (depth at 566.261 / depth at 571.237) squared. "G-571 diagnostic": 0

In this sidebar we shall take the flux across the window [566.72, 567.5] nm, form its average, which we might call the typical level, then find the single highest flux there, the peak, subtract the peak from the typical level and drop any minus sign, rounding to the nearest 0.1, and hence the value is 0.9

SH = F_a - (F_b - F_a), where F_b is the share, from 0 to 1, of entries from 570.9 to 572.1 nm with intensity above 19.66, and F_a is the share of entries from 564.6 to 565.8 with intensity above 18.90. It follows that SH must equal 0.67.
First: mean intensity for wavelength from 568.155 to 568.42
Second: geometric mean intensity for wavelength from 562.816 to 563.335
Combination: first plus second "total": 38.5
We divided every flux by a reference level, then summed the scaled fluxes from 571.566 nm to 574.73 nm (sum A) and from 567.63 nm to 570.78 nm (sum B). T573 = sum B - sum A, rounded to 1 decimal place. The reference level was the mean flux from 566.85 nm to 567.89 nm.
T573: -1.1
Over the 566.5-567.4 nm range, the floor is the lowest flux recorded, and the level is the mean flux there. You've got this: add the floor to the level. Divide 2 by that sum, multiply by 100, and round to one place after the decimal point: 5.4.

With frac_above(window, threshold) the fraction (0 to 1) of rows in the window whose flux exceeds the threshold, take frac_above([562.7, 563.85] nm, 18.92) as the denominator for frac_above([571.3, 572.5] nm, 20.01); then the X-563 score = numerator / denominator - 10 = -9.0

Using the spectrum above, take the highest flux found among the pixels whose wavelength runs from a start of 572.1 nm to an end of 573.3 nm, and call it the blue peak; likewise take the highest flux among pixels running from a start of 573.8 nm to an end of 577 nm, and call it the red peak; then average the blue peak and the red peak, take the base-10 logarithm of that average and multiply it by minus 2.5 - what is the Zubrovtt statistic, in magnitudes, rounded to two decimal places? -3.31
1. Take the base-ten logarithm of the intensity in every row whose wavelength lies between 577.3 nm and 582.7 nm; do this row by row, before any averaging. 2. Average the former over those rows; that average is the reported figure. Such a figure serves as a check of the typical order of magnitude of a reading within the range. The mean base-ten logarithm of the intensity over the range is 1.29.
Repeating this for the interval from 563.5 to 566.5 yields 1.27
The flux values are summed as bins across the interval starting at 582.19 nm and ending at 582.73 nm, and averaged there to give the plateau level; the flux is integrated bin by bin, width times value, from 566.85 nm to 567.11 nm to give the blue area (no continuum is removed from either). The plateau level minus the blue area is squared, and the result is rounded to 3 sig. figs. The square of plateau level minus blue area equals 242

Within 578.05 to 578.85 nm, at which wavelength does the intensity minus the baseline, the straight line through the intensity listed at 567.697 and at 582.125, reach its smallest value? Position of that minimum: 578.118 nm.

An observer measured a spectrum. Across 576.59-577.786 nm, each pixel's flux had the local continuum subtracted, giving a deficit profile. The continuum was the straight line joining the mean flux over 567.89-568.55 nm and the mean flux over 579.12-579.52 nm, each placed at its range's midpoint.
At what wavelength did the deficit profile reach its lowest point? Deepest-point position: 577.453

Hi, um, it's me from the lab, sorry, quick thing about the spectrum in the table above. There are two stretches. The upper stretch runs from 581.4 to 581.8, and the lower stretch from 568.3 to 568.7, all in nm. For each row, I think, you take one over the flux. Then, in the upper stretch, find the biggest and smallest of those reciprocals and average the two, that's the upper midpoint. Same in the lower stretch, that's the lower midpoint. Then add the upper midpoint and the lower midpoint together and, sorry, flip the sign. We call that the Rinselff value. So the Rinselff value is -0.103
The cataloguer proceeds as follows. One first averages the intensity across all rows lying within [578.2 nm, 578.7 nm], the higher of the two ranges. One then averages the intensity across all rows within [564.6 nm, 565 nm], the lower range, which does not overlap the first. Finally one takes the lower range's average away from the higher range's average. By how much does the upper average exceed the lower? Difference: -1.0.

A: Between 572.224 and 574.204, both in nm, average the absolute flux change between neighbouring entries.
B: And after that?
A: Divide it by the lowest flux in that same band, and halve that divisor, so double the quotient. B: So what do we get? 0.069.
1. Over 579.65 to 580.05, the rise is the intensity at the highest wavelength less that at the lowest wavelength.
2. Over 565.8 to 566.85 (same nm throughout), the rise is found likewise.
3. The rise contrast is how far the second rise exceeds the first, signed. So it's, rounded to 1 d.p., 0.5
